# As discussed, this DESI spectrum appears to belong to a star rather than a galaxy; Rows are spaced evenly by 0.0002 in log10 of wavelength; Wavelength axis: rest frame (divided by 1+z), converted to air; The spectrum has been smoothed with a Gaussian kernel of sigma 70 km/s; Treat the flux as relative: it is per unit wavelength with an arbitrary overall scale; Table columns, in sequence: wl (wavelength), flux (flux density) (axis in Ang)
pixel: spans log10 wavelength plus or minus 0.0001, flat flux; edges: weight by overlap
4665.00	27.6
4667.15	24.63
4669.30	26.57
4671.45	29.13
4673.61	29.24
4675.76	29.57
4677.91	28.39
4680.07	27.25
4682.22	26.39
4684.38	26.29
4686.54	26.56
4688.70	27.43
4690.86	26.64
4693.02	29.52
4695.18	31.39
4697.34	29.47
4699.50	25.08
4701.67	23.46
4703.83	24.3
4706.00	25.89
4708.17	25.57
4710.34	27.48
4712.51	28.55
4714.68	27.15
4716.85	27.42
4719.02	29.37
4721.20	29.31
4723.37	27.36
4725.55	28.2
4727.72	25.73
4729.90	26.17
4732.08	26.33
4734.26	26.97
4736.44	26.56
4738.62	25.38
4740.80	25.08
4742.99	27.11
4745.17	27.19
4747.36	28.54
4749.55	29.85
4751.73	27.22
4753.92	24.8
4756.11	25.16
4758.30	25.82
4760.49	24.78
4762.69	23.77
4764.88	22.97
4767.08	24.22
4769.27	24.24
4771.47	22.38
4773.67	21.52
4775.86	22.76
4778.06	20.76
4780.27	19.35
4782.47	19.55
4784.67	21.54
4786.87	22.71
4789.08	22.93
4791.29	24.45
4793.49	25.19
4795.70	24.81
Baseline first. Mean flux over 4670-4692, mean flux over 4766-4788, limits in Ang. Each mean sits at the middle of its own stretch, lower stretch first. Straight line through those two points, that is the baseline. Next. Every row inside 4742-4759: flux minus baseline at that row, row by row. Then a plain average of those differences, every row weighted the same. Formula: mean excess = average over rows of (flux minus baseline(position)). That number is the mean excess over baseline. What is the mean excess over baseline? 3.5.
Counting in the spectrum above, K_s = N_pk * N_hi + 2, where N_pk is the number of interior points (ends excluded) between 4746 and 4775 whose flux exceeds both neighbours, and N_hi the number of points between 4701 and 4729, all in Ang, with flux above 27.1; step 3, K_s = 26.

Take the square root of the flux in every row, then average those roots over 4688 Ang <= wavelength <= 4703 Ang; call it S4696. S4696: 5.24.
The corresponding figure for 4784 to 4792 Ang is 4.78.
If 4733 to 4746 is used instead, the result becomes 5.14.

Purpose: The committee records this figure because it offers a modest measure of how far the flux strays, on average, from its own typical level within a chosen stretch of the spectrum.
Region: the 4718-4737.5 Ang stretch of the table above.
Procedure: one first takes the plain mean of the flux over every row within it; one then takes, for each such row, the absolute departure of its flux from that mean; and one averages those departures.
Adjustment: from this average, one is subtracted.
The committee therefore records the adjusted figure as 0.09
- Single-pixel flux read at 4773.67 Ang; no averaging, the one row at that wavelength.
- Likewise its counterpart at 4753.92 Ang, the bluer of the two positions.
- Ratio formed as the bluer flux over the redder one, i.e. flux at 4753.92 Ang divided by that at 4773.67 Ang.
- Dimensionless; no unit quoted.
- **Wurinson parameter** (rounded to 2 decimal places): 1.15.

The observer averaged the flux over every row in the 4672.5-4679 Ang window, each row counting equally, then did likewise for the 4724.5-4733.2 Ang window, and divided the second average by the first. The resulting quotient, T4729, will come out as 0.92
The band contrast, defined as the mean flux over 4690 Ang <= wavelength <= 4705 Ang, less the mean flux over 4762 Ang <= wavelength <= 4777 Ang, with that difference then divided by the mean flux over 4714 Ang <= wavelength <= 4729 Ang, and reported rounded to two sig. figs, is 0.14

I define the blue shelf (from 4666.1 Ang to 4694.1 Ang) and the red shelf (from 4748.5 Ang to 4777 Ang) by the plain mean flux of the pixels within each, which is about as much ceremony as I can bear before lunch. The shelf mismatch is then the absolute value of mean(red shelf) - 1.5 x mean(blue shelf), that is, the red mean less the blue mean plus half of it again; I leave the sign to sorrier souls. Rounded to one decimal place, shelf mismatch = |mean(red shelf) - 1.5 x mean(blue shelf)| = 16.7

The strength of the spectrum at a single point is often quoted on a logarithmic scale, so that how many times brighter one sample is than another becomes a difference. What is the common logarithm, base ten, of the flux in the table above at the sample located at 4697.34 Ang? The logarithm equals 1.47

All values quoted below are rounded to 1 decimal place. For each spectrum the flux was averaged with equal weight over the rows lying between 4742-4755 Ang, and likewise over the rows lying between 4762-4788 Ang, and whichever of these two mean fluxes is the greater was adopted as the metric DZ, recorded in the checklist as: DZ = 27.5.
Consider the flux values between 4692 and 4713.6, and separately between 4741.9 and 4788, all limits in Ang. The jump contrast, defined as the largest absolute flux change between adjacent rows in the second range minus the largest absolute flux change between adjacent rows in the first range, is -1.8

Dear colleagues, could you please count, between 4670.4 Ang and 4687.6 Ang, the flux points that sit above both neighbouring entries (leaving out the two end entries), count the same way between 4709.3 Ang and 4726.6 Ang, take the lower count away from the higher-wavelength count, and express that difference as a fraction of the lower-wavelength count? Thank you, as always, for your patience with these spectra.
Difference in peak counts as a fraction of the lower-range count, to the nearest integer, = 1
